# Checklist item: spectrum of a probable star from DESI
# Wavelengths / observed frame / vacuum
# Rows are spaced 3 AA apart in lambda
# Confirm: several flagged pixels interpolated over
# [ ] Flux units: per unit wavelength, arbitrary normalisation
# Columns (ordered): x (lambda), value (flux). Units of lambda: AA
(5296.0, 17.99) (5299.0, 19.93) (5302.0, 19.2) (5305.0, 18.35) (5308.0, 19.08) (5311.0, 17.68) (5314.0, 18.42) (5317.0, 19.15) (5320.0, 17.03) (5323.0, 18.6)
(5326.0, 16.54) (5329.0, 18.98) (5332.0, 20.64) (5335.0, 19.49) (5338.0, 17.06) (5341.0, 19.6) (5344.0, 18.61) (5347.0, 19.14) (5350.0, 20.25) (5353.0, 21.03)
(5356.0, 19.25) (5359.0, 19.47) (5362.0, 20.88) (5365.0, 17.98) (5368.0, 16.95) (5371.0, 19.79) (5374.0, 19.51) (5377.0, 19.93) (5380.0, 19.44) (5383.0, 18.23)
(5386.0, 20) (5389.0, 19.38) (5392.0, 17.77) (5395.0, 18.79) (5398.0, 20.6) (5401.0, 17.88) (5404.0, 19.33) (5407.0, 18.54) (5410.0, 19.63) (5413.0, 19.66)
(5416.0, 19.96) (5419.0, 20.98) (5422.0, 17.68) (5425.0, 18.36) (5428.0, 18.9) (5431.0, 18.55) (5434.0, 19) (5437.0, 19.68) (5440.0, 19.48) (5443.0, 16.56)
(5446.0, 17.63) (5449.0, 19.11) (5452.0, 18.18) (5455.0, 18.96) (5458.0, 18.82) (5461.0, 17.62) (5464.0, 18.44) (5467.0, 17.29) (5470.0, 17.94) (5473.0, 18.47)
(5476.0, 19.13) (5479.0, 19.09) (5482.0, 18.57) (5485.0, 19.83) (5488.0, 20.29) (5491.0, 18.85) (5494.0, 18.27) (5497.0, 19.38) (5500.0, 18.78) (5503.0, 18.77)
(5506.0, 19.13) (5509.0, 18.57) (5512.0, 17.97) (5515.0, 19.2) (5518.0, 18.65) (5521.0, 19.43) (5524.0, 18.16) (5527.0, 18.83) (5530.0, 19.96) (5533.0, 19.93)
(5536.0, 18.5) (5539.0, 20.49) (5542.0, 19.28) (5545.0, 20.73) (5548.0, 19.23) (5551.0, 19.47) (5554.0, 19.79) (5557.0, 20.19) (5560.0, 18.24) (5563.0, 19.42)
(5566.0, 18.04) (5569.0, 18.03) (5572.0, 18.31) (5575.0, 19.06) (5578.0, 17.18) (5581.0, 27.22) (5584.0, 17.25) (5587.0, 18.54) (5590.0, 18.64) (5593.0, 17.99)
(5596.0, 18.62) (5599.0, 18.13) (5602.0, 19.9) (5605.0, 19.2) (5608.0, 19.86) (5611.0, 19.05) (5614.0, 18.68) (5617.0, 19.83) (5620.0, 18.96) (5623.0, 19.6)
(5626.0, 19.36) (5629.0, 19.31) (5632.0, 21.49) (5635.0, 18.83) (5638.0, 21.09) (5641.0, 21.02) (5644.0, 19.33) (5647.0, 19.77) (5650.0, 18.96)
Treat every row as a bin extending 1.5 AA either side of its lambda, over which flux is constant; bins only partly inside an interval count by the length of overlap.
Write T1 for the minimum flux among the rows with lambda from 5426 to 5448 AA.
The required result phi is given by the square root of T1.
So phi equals 4.07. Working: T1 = 16.56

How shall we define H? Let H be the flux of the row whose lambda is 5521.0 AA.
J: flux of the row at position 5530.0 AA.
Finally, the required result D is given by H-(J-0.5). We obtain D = 0.0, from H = 19.43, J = 19.96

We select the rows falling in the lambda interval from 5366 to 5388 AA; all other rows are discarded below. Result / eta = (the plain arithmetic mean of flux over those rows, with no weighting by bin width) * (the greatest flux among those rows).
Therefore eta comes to 382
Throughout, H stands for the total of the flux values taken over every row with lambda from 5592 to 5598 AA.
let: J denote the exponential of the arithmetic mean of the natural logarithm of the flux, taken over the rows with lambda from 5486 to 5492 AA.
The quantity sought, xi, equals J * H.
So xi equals 716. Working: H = 36.6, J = 19.6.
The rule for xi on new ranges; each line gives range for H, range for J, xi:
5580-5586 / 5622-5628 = 866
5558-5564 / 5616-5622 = 730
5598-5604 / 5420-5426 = 685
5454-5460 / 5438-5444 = 679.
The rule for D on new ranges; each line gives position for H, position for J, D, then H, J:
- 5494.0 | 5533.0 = -1.2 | 18.27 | 19.93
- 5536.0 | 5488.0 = -1.3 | 18.5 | 20.29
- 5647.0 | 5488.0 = 0.0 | 19.77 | 20.29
